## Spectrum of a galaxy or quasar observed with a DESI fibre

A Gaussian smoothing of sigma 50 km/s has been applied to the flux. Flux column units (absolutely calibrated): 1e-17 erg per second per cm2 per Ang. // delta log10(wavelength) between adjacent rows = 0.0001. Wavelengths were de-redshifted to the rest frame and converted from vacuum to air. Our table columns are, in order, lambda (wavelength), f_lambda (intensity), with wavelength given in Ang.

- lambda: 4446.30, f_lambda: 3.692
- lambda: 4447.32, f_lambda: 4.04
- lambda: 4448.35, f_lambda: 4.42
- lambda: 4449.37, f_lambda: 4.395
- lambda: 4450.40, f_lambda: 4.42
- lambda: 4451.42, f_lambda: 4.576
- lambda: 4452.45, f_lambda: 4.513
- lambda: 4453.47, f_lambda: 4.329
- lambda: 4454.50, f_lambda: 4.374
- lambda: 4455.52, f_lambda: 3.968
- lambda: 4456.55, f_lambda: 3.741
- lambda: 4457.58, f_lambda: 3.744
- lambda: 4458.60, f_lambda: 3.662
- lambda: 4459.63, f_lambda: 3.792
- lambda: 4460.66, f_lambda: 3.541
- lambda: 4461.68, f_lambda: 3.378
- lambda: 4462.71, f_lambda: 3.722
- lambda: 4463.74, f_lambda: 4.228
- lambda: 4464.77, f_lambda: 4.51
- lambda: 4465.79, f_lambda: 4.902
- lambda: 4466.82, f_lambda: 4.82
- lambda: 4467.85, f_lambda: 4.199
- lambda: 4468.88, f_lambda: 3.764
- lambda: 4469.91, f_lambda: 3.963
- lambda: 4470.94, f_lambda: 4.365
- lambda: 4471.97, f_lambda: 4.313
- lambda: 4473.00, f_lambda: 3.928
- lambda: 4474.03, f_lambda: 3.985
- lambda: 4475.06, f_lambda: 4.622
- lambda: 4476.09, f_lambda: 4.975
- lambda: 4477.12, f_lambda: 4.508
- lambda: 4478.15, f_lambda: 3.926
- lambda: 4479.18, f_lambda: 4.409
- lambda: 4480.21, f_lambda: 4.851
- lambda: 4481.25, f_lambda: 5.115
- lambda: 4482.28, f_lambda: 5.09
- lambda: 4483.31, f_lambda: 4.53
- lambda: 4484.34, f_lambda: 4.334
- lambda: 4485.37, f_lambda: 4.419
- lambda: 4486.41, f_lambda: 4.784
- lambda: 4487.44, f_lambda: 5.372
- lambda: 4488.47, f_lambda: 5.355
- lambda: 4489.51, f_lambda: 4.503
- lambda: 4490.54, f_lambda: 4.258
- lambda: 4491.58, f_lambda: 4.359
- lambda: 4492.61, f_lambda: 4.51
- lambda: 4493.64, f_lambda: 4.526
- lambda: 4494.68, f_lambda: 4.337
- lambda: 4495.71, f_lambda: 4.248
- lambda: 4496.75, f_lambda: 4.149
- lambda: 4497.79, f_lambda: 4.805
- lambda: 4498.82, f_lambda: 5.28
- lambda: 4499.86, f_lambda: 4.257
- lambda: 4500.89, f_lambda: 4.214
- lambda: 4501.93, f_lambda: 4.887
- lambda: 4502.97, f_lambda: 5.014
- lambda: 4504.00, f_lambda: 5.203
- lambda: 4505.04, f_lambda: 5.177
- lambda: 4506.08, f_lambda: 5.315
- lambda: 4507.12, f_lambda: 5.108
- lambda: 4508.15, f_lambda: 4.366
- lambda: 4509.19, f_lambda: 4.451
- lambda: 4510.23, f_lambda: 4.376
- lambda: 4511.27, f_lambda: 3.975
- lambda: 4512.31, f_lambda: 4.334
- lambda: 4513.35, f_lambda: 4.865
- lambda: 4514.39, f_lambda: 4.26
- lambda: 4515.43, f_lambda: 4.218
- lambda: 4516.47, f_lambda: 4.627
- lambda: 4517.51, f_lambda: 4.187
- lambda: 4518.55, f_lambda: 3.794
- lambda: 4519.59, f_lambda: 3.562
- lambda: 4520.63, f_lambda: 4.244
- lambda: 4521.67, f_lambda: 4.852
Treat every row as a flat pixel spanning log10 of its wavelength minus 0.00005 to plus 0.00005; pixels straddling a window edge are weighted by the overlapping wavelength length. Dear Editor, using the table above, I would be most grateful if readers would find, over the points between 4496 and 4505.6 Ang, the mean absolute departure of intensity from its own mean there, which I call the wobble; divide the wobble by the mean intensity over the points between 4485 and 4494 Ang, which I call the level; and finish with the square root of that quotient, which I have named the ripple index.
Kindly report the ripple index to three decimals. 0.285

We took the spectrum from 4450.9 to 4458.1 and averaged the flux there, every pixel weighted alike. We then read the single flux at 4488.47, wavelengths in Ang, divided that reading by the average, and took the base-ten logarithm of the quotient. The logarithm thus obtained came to 0.11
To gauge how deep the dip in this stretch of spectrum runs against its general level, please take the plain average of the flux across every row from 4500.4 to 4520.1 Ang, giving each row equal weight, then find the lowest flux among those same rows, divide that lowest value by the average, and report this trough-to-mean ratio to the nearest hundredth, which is 0.79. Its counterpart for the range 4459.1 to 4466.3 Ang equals 0.84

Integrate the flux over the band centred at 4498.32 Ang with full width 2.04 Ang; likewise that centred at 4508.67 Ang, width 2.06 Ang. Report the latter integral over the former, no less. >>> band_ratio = 0.88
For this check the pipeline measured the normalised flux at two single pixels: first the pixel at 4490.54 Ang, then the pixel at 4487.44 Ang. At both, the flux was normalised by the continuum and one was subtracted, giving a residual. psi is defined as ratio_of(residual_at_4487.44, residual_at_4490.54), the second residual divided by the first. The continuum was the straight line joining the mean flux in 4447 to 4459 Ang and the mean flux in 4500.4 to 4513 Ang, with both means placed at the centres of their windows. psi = -3.0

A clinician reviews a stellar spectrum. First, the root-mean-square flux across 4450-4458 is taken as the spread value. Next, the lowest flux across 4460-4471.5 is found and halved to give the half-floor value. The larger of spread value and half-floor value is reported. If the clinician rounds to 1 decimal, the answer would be 4.2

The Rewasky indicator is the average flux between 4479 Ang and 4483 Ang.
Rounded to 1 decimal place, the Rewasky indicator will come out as 4.9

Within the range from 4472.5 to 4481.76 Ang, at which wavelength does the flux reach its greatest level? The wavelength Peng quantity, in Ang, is 4481.25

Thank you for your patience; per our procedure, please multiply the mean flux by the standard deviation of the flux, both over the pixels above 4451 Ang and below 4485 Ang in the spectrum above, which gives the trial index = 2.0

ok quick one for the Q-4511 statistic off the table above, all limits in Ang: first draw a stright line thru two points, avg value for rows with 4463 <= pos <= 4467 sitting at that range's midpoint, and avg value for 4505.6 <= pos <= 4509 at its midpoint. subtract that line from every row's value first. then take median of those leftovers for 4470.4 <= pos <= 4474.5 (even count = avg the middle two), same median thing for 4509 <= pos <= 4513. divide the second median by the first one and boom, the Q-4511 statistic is 1.2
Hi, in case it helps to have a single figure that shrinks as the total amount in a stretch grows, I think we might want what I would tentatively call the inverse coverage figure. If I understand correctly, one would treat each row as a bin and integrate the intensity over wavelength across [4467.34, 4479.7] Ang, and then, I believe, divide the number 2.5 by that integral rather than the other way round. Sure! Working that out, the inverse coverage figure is 0.048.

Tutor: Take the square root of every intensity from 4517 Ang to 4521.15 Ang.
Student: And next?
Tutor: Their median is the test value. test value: 2.00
